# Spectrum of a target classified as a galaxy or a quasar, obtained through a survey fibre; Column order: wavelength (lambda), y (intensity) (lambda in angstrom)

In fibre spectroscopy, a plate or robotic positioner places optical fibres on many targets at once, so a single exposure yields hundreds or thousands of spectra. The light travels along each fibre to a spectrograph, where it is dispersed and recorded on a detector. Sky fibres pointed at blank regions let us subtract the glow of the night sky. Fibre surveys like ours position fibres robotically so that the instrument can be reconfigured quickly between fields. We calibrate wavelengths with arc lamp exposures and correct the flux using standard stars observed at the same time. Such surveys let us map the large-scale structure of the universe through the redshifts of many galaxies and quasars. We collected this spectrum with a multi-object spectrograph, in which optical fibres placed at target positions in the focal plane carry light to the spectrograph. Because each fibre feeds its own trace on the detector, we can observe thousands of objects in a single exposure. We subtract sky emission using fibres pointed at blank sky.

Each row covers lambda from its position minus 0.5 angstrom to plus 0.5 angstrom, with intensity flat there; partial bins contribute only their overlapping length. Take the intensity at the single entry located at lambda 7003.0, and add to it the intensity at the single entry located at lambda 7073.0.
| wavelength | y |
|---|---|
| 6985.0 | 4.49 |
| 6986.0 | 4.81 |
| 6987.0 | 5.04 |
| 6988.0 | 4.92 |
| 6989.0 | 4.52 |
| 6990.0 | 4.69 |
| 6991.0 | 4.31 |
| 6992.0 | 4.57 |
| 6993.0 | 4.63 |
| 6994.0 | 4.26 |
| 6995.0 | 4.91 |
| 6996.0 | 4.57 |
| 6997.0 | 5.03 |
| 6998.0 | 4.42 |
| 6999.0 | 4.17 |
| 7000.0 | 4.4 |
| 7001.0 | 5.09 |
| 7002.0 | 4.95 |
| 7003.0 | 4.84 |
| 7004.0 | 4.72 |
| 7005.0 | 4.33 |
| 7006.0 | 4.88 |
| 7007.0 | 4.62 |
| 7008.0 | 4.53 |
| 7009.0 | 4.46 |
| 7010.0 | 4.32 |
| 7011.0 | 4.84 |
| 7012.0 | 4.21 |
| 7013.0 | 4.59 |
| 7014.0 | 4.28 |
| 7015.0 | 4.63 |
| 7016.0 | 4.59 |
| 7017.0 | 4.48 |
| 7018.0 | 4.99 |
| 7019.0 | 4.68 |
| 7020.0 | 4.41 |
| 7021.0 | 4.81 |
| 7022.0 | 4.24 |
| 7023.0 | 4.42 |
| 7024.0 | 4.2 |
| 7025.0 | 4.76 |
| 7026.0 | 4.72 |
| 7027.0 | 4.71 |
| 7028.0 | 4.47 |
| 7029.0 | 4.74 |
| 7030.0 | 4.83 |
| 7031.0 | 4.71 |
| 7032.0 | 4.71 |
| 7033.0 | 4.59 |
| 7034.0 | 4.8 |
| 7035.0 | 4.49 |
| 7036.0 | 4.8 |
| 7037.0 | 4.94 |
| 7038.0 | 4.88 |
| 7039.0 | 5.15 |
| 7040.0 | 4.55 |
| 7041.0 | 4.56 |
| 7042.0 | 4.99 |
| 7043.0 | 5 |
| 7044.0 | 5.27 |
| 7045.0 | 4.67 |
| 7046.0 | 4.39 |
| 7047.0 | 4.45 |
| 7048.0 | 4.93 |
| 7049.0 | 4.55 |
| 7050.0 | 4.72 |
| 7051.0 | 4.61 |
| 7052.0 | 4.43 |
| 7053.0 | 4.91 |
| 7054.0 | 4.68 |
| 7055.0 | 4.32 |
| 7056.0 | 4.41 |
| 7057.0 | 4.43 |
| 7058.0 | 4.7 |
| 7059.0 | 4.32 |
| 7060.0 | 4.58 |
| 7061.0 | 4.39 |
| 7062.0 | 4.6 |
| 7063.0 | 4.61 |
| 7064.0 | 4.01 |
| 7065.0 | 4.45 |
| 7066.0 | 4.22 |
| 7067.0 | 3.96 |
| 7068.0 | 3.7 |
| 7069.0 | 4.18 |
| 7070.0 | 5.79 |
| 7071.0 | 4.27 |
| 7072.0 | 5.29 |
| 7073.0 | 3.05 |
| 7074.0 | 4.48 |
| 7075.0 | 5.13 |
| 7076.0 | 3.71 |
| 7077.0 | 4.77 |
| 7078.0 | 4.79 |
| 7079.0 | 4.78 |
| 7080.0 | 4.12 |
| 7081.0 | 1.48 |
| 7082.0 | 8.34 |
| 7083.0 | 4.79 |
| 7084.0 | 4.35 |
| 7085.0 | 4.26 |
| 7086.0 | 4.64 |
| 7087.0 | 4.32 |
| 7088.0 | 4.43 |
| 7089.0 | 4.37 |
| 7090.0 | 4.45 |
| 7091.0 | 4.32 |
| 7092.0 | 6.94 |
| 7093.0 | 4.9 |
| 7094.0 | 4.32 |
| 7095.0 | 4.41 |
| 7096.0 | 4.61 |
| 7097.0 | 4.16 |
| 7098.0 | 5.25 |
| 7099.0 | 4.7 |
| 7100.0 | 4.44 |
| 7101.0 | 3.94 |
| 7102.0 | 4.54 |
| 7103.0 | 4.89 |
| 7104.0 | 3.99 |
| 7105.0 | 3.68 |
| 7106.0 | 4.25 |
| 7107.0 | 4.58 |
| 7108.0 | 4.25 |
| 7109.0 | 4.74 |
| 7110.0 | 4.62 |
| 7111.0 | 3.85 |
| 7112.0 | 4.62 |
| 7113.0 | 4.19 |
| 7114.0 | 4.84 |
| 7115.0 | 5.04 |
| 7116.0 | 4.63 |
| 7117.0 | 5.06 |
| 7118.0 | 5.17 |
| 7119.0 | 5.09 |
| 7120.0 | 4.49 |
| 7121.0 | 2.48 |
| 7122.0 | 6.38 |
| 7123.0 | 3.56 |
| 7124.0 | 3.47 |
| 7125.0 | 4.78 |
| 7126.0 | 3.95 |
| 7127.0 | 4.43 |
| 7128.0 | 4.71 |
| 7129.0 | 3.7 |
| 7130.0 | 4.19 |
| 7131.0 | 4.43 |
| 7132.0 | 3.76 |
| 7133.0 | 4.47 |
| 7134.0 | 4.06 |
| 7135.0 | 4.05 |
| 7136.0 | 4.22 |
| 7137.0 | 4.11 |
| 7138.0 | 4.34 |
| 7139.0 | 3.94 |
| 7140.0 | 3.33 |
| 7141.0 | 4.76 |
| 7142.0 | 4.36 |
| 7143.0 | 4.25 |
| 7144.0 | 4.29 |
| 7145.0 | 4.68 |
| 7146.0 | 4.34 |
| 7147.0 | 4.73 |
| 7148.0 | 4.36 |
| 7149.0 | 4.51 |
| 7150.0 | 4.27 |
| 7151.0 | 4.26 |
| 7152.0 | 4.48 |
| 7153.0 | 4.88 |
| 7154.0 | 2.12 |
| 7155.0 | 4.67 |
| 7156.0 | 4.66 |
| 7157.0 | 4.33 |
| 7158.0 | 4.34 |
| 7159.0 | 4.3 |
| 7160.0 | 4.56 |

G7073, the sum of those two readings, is 7.89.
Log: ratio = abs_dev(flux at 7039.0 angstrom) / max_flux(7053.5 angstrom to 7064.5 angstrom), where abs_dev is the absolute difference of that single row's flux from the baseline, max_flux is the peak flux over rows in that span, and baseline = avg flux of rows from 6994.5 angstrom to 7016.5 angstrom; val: 0.12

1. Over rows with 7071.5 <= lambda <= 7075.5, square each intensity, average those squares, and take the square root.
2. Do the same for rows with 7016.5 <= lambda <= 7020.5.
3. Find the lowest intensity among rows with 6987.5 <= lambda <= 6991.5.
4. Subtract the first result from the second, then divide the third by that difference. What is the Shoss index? 60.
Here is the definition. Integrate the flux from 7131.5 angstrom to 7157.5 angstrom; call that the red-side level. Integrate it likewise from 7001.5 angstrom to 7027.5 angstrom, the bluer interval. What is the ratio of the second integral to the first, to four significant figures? 1.081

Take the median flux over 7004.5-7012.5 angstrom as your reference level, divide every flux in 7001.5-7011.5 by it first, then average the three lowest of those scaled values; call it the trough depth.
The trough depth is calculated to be 0.97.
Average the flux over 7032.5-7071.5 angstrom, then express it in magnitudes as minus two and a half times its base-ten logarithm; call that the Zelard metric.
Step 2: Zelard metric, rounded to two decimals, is -1.66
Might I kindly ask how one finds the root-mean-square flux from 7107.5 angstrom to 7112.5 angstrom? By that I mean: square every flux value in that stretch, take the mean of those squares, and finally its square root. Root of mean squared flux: 4.43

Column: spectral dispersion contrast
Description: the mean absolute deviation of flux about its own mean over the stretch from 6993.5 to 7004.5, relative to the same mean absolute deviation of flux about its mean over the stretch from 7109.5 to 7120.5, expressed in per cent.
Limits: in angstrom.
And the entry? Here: 87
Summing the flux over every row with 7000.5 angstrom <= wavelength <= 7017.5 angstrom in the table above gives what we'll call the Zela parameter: 78.4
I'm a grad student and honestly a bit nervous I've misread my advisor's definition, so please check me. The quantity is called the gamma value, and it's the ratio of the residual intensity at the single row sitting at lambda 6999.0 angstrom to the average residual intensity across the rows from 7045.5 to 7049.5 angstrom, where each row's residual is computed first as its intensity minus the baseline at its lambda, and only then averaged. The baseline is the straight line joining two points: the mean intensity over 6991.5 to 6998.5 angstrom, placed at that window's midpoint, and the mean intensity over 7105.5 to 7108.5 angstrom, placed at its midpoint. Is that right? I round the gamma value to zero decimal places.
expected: -6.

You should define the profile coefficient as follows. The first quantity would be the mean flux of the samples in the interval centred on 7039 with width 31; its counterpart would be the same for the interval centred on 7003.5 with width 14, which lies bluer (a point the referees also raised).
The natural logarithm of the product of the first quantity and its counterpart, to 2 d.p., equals 3.08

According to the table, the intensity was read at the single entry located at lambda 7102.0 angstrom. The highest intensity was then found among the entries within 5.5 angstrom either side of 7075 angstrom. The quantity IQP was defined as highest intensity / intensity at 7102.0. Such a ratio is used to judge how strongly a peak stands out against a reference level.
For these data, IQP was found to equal 1.28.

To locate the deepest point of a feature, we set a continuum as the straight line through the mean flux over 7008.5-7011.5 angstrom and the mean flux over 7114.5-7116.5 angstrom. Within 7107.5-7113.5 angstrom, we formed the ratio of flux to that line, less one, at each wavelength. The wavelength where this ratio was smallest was 7111.0 angstrom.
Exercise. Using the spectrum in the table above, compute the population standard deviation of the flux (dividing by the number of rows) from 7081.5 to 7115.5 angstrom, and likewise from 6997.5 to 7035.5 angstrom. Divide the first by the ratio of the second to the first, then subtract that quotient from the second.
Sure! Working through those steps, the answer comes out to -2.77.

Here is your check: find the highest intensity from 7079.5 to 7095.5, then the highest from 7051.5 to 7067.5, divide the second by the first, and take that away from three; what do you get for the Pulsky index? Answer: 2.41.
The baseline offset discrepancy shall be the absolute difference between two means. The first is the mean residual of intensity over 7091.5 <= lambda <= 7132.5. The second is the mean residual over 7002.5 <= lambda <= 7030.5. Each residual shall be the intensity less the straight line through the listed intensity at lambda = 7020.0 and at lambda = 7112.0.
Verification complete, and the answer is 0.31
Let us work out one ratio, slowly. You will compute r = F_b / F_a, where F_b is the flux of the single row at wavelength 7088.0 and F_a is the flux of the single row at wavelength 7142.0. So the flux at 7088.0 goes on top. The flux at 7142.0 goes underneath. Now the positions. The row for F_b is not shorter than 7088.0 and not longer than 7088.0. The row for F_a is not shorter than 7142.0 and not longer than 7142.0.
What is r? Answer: 1.02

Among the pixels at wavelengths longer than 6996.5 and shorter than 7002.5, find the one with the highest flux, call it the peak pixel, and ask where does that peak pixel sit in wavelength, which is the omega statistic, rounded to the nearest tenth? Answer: 7001.0 angstrom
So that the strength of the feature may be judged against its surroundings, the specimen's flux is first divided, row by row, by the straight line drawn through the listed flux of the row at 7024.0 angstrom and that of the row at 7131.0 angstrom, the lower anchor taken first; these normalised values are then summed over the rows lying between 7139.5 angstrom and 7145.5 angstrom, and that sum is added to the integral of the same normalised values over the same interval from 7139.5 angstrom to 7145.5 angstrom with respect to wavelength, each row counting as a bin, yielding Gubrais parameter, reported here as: 11.5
